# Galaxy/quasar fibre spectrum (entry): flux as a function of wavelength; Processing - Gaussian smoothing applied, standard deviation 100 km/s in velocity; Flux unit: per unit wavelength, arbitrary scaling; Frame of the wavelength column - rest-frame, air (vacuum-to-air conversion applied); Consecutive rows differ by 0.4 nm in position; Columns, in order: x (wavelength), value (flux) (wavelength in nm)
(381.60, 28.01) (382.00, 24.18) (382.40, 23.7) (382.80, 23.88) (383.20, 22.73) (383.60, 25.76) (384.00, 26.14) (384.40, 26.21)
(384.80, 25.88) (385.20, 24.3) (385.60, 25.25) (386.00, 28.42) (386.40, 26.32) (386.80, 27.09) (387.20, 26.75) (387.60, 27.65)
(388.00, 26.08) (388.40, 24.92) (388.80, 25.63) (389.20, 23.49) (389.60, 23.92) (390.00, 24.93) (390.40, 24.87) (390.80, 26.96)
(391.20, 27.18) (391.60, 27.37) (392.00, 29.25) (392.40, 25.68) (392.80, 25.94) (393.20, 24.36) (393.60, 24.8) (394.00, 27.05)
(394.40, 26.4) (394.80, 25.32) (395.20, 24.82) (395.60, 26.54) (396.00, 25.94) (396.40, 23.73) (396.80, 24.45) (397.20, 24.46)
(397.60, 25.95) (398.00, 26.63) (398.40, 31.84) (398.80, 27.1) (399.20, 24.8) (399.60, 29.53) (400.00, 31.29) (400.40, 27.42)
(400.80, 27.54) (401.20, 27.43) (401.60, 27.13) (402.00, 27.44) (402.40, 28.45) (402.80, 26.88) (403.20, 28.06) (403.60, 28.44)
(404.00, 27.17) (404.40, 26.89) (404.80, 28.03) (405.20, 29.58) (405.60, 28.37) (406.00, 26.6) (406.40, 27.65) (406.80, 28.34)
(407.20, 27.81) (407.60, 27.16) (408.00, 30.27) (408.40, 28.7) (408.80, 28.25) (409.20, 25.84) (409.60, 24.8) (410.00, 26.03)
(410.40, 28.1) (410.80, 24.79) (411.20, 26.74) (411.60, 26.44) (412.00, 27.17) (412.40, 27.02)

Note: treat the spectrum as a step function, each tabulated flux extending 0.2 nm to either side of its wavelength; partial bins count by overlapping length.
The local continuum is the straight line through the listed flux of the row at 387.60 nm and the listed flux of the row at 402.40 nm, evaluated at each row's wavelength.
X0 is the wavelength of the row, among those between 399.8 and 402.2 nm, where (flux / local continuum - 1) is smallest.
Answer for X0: 401.60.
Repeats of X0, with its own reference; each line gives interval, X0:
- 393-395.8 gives 393.20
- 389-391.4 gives 389.20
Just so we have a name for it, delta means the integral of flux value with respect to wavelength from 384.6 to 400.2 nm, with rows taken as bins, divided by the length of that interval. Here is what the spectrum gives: 26.2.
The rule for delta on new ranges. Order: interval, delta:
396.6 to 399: 26.7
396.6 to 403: 27.4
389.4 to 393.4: 26.0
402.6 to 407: 27.8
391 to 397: 25.9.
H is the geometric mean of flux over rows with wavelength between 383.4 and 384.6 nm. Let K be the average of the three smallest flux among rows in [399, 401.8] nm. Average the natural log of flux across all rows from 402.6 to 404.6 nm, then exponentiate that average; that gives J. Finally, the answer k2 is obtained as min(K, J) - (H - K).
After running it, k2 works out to 26.9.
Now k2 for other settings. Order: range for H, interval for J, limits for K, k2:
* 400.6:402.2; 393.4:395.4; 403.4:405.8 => 25.6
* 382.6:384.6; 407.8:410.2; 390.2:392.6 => 26.8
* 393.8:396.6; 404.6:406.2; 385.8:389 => 25.4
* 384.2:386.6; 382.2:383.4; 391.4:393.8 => 22.3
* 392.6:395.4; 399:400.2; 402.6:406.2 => 28.1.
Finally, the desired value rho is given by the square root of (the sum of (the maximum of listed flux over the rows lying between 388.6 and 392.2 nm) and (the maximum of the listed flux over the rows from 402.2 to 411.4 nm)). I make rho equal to 7.71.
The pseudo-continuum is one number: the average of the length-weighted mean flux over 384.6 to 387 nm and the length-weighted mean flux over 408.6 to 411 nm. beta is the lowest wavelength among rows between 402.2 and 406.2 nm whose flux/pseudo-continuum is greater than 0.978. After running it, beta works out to 402.40 nm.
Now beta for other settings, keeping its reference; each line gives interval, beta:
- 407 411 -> 407.20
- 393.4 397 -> 394.00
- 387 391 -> 387.20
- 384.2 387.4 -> 384.40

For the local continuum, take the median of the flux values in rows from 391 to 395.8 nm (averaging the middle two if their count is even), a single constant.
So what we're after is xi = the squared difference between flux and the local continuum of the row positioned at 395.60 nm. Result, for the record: 0.1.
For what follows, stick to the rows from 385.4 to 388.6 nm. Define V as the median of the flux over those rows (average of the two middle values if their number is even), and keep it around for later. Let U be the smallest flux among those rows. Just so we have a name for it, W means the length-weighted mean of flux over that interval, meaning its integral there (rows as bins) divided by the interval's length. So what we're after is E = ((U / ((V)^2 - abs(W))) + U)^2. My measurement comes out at 623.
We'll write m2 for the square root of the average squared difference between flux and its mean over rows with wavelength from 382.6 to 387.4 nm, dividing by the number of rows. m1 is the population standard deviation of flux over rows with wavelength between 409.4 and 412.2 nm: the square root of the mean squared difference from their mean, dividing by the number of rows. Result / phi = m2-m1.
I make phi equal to 0.34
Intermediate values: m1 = 1.1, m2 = 1.46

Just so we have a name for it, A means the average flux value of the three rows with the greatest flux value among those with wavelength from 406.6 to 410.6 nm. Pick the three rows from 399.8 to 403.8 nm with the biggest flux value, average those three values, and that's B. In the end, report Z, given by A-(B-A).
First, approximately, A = 29.1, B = 29.4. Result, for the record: 28.8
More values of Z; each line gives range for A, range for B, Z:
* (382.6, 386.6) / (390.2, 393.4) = 26.0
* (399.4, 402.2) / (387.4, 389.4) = 32.5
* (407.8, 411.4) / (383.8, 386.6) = 31.2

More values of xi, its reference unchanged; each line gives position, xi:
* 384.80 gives 0.1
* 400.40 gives 1.6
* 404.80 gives 3.5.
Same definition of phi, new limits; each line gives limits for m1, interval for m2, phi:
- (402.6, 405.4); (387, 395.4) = 0.46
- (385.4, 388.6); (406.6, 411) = 0.55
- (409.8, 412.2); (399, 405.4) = 0.38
